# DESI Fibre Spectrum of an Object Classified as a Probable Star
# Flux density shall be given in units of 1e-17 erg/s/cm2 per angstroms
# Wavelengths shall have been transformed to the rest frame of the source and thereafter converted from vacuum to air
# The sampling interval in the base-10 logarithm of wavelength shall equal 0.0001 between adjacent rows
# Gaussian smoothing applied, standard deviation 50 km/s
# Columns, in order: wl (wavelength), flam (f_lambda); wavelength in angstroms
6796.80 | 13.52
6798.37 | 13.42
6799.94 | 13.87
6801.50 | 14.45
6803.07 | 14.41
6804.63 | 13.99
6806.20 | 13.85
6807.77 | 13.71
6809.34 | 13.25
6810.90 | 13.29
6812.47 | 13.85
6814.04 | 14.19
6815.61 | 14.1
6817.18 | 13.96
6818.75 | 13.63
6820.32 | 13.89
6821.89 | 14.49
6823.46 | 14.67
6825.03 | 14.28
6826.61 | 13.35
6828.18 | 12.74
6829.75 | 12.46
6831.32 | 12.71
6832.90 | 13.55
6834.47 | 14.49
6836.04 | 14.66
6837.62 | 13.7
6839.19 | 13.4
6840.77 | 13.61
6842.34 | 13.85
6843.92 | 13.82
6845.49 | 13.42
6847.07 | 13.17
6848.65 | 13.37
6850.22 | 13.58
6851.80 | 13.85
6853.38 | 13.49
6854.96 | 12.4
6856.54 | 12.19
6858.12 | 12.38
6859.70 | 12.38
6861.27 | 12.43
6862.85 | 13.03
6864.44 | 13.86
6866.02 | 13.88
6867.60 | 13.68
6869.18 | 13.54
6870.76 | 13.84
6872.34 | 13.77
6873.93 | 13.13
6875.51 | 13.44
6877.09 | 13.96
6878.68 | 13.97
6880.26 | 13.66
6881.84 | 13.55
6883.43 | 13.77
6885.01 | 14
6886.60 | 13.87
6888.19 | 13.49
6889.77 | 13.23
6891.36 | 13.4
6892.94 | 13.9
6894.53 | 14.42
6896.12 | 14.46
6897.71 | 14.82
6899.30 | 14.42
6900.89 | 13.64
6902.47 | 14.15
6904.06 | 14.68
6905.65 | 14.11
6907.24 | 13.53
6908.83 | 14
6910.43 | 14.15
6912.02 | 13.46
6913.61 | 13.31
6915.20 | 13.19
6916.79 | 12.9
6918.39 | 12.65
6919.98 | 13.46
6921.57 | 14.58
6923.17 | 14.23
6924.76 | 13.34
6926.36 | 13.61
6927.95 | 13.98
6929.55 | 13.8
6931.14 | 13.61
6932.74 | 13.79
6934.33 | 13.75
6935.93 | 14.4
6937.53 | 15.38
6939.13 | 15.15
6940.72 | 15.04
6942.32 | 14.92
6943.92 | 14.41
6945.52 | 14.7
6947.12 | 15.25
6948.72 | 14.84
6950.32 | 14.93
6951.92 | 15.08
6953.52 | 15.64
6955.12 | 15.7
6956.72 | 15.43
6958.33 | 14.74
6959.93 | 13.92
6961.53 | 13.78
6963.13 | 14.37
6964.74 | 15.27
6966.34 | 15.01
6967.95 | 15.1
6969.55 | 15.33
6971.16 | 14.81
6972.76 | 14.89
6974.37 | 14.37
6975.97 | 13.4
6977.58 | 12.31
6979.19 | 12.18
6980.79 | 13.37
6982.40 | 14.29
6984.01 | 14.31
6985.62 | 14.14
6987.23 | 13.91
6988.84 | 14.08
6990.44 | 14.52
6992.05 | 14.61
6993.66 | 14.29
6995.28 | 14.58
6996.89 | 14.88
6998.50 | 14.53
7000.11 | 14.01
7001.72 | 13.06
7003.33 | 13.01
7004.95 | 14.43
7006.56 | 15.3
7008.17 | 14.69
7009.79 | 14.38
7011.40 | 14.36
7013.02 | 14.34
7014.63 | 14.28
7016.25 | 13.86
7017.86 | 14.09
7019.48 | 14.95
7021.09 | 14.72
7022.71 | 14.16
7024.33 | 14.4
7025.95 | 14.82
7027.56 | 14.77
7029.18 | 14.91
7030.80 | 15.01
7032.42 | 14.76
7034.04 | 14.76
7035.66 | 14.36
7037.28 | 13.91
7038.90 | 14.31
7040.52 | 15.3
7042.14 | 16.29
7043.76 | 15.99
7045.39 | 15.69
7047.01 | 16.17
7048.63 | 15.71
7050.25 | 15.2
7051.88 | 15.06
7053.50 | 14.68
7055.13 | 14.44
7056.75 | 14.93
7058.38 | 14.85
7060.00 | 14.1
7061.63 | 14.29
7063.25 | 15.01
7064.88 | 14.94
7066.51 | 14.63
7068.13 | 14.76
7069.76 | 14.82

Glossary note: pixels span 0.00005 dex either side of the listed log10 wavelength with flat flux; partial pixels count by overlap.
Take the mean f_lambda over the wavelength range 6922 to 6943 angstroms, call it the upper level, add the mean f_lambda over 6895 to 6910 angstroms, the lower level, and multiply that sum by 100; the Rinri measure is 2843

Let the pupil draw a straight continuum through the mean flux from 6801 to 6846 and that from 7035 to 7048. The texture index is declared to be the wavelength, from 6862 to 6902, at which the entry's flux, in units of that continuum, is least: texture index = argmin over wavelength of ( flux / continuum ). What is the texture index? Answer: 6862.85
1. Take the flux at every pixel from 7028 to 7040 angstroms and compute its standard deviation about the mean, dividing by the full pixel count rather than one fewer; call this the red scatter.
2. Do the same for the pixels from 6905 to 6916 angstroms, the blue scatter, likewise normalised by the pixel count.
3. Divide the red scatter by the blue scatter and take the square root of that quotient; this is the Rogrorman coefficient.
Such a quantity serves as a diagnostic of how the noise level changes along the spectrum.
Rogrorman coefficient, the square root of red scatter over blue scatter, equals 0.99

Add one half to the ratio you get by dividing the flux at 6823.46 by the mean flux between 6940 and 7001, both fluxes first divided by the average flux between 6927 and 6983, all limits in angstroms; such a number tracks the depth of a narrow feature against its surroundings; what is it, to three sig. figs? 1.51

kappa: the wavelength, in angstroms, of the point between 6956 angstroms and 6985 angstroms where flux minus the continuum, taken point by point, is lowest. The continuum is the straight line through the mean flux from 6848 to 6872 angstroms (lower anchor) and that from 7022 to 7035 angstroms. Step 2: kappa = 6979.19 angstroms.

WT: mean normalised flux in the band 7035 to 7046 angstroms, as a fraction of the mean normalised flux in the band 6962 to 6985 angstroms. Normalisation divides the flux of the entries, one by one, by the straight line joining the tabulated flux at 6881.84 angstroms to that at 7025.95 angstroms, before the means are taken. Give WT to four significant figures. 1.022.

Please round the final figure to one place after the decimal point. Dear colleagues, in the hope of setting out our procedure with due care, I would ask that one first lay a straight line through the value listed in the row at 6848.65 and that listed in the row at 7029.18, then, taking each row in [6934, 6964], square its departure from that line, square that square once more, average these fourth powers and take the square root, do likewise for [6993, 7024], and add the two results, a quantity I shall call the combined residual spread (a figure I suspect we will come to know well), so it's 1.9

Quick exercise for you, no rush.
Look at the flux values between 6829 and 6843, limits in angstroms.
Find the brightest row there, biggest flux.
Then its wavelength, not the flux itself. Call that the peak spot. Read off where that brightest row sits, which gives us 6836.04 angstroms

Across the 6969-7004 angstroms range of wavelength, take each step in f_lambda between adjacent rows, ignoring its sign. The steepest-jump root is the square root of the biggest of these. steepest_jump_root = 1.09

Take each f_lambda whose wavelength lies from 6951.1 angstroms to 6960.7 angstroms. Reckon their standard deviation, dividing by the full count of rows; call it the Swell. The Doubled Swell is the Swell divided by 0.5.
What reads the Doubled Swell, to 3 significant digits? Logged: 1.23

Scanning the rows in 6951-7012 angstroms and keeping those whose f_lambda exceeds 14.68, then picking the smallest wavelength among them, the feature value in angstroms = 6951.92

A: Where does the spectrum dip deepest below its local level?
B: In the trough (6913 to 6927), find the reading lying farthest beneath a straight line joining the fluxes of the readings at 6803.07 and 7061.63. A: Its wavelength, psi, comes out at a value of 6918.39 angstroms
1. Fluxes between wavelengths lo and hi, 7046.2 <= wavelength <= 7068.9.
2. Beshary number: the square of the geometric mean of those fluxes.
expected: 222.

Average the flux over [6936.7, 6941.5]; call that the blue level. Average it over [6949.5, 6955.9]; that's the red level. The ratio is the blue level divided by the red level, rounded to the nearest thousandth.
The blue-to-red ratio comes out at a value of 0.990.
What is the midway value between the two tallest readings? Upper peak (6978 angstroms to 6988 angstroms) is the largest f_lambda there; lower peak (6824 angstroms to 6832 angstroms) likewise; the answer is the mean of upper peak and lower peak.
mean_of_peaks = 14.3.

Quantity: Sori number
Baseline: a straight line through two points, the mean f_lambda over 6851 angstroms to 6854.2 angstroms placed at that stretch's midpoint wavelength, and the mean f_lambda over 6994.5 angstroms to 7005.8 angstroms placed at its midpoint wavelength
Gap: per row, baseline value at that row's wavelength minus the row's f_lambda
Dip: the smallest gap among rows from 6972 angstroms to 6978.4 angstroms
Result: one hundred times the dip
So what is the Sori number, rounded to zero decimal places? -89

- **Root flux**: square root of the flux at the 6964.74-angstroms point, 3.91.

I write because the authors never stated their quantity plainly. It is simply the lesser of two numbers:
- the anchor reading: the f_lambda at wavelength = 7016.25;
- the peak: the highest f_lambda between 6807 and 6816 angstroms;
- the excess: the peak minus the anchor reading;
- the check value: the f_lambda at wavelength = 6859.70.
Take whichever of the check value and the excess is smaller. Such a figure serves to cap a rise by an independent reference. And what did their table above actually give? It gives 0.3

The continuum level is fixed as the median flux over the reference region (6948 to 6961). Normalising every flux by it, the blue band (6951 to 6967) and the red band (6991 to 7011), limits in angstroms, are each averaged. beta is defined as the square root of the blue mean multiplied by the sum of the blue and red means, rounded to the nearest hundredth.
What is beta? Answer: 1.39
